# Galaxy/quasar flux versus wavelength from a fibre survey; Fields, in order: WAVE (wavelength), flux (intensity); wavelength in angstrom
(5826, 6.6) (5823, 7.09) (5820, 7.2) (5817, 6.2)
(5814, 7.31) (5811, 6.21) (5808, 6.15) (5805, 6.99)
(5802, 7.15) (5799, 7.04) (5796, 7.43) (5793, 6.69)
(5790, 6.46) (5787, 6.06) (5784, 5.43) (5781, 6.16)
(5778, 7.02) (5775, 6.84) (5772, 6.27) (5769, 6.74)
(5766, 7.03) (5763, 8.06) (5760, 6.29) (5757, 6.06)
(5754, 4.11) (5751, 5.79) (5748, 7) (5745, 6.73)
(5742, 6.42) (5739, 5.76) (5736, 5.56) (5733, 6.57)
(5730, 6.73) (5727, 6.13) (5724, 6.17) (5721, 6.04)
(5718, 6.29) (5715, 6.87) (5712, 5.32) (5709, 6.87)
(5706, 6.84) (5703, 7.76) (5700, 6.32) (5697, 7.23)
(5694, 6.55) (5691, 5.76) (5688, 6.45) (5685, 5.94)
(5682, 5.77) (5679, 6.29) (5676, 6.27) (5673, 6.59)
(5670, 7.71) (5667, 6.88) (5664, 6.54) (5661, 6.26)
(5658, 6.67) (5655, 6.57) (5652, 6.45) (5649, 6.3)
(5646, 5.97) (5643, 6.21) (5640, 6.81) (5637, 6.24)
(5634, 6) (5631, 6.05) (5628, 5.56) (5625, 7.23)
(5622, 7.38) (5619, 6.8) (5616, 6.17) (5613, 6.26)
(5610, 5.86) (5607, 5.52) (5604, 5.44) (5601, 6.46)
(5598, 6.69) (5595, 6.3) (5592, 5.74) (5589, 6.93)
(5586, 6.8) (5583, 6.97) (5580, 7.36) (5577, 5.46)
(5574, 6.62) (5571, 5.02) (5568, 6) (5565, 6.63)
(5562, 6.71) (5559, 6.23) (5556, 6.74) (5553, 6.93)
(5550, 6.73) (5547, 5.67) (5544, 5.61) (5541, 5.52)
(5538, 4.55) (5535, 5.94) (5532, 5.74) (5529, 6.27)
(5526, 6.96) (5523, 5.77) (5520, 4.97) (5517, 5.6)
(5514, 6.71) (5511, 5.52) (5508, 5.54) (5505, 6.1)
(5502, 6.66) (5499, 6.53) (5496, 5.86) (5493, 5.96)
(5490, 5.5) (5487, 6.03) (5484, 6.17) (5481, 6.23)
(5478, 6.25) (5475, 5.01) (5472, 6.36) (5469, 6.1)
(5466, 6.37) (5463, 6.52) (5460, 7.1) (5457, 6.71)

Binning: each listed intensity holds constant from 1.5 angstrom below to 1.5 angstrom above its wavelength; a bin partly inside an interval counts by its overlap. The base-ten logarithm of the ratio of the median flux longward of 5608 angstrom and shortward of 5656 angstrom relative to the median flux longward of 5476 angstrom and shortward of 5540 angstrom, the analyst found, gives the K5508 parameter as 0.021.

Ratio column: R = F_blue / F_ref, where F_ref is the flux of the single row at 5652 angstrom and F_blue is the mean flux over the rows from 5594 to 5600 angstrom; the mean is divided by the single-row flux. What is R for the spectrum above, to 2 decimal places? 1.01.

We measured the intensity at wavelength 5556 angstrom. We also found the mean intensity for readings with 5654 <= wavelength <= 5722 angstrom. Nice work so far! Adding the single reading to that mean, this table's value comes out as 13.3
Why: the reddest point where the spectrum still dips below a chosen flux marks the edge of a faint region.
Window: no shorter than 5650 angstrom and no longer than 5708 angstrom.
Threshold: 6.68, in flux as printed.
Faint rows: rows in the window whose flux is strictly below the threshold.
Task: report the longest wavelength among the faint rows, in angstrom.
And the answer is 5700 angstrom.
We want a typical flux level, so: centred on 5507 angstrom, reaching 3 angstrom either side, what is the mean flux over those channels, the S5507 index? 5.8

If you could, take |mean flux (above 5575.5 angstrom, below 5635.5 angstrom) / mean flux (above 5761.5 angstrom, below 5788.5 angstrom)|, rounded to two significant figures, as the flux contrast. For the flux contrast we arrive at 0.96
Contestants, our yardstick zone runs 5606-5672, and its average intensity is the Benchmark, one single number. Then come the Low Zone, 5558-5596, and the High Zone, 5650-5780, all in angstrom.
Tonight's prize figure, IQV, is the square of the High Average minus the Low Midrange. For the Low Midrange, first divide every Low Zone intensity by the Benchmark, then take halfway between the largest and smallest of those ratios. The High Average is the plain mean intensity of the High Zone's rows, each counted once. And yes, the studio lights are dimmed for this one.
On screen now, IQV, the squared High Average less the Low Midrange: 40.7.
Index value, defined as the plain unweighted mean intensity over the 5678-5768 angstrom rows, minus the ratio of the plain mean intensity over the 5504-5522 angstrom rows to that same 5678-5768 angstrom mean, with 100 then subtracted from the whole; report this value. -94.5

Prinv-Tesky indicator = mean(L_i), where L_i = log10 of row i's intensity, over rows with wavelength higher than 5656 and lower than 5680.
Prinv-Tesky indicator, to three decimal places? 0.822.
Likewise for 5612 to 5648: 0.804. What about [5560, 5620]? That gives 0.796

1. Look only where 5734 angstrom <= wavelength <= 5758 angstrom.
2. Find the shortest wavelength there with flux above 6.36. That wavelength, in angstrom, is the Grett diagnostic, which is 5742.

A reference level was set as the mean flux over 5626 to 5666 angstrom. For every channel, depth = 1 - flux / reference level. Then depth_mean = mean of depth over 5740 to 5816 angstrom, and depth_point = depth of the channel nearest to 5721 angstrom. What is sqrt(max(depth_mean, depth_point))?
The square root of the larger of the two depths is 0.20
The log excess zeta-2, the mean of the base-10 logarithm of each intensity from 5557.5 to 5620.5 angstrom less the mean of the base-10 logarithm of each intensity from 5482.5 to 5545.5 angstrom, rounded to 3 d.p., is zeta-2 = 0.029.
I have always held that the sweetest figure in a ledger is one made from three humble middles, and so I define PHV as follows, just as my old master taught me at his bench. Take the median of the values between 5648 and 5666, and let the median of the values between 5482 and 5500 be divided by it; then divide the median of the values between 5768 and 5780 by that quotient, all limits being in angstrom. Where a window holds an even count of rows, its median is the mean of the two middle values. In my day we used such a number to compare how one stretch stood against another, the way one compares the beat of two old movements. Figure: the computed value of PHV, 7.36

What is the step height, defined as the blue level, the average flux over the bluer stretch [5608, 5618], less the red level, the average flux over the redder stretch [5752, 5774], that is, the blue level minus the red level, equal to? -0.3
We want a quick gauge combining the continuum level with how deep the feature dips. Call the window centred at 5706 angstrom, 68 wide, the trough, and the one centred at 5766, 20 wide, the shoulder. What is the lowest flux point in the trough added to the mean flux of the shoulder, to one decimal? 12.1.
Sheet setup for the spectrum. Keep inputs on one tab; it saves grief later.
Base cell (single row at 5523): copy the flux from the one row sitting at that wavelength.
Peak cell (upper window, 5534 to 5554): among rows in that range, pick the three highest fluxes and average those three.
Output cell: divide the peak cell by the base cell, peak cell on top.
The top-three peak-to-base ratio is 1.13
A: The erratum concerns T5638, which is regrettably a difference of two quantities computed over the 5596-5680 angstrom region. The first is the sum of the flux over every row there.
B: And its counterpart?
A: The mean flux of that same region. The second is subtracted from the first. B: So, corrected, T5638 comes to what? 173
